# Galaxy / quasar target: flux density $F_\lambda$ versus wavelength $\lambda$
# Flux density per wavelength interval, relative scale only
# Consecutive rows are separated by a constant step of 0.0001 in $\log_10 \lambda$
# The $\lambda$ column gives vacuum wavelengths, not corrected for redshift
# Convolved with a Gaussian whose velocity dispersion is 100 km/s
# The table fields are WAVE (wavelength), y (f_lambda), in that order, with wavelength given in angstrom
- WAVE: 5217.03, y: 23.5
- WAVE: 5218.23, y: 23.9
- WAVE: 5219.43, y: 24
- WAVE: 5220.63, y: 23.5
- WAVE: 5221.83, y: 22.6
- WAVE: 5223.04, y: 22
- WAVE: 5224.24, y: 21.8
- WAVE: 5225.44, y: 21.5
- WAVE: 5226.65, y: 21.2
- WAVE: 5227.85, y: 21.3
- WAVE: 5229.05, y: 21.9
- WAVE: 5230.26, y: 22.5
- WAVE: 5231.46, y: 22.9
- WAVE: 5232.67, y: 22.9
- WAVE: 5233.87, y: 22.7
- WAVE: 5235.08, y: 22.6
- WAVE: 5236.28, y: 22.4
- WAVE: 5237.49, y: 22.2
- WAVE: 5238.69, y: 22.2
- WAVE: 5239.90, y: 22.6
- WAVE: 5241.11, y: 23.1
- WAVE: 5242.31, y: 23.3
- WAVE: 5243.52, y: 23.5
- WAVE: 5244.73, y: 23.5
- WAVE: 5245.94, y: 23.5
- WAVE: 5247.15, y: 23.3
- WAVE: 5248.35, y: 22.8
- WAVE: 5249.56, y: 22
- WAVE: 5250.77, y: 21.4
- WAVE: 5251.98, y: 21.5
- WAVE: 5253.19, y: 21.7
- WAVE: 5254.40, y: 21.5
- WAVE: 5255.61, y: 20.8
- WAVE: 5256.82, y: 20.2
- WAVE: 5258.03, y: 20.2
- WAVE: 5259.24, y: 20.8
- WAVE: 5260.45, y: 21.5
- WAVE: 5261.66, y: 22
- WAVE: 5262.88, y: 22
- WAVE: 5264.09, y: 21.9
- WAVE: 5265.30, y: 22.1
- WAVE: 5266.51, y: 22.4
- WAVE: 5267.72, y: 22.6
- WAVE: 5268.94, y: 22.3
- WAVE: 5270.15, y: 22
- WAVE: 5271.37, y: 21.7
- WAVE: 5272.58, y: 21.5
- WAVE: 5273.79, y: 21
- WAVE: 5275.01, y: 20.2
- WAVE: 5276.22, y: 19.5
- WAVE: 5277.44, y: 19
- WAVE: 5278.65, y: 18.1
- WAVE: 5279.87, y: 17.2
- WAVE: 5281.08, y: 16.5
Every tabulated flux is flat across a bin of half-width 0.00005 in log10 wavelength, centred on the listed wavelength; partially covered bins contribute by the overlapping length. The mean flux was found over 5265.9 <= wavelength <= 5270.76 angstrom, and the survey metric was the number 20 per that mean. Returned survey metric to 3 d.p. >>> 0.896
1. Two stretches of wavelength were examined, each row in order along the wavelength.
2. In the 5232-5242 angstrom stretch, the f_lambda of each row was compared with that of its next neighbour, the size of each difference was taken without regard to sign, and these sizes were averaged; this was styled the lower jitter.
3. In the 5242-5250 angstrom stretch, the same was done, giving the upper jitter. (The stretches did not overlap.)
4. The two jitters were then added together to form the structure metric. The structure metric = 0.51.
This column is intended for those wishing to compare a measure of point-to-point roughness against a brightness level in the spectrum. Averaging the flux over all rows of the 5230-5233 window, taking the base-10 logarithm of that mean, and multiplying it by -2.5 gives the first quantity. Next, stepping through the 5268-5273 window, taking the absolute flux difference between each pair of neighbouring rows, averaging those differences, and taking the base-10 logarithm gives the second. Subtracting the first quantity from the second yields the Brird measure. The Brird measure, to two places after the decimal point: 2.82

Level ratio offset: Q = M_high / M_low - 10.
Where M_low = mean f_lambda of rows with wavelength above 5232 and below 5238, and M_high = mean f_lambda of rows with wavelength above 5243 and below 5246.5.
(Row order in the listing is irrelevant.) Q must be -8.96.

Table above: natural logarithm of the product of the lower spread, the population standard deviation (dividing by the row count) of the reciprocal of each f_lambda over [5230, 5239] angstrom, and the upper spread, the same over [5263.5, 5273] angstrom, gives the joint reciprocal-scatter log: -14.8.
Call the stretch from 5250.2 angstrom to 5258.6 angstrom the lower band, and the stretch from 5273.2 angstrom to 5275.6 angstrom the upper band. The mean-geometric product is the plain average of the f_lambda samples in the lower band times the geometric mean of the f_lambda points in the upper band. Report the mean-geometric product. 433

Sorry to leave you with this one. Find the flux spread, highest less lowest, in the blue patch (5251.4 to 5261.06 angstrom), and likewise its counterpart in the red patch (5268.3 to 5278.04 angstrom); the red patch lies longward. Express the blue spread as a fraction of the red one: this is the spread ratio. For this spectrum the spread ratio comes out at 0.45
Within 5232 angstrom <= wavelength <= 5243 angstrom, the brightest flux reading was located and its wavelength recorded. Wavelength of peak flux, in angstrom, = 5242.31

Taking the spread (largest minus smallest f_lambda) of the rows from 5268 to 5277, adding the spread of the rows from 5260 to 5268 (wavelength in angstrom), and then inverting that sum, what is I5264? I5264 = 0.26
